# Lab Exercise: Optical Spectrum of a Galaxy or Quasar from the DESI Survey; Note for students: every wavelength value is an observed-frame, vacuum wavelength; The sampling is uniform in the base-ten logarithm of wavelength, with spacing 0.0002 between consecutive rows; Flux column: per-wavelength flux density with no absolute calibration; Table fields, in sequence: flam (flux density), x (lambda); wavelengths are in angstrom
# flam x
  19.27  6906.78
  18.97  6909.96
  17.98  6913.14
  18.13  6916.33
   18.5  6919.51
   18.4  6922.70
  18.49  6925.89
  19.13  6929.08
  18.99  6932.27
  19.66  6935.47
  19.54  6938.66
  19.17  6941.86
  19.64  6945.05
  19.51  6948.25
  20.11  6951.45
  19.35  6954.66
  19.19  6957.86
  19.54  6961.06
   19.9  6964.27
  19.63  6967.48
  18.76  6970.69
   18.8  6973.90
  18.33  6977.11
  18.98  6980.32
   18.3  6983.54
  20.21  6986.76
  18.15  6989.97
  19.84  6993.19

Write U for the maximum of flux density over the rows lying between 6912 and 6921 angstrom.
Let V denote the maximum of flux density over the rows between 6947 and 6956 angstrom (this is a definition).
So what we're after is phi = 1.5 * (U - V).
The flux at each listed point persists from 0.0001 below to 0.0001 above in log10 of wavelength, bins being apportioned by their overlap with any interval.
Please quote -2.4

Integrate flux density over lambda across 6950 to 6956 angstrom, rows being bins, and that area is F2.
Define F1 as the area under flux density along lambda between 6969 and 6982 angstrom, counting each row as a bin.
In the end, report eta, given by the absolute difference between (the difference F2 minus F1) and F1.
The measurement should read 369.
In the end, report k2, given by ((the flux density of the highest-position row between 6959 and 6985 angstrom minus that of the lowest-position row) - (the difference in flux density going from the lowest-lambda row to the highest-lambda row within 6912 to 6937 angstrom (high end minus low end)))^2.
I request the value 8.5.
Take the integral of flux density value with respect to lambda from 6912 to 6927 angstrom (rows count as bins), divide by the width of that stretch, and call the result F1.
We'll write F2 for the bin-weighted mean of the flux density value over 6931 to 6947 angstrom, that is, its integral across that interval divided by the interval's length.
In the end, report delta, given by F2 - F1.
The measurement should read 1.1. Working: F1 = 18.3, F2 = 19.4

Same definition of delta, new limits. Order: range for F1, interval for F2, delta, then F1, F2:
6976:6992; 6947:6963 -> 0.7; 18.8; 19.5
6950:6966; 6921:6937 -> -0.7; 19.6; 18.9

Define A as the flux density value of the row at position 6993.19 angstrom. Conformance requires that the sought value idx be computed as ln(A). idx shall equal 2.99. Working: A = 19.84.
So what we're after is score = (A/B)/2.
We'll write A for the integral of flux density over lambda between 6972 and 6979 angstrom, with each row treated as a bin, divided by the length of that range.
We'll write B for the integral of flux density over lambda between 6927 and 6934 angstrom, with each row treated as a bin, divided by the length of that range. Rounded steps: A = 18.6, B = 19.0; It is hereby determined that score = 0.49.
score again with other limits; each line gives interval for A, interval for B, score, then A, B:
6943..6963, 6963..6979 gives 0.51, 19.6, 19.1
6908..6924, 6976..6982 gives 0.49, 18.4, 18.7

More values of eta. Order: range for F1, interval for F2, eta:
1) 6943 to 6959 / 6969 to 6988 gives 267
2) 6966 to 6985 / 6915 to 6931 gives 418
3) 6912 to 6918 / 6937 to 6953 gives 97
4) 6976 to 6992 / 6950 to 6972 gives 174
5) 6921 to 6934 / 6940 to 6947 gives 351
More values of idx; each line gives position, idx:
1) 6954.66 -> 2.96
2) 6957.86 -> 2.95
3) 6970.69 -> 2.93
